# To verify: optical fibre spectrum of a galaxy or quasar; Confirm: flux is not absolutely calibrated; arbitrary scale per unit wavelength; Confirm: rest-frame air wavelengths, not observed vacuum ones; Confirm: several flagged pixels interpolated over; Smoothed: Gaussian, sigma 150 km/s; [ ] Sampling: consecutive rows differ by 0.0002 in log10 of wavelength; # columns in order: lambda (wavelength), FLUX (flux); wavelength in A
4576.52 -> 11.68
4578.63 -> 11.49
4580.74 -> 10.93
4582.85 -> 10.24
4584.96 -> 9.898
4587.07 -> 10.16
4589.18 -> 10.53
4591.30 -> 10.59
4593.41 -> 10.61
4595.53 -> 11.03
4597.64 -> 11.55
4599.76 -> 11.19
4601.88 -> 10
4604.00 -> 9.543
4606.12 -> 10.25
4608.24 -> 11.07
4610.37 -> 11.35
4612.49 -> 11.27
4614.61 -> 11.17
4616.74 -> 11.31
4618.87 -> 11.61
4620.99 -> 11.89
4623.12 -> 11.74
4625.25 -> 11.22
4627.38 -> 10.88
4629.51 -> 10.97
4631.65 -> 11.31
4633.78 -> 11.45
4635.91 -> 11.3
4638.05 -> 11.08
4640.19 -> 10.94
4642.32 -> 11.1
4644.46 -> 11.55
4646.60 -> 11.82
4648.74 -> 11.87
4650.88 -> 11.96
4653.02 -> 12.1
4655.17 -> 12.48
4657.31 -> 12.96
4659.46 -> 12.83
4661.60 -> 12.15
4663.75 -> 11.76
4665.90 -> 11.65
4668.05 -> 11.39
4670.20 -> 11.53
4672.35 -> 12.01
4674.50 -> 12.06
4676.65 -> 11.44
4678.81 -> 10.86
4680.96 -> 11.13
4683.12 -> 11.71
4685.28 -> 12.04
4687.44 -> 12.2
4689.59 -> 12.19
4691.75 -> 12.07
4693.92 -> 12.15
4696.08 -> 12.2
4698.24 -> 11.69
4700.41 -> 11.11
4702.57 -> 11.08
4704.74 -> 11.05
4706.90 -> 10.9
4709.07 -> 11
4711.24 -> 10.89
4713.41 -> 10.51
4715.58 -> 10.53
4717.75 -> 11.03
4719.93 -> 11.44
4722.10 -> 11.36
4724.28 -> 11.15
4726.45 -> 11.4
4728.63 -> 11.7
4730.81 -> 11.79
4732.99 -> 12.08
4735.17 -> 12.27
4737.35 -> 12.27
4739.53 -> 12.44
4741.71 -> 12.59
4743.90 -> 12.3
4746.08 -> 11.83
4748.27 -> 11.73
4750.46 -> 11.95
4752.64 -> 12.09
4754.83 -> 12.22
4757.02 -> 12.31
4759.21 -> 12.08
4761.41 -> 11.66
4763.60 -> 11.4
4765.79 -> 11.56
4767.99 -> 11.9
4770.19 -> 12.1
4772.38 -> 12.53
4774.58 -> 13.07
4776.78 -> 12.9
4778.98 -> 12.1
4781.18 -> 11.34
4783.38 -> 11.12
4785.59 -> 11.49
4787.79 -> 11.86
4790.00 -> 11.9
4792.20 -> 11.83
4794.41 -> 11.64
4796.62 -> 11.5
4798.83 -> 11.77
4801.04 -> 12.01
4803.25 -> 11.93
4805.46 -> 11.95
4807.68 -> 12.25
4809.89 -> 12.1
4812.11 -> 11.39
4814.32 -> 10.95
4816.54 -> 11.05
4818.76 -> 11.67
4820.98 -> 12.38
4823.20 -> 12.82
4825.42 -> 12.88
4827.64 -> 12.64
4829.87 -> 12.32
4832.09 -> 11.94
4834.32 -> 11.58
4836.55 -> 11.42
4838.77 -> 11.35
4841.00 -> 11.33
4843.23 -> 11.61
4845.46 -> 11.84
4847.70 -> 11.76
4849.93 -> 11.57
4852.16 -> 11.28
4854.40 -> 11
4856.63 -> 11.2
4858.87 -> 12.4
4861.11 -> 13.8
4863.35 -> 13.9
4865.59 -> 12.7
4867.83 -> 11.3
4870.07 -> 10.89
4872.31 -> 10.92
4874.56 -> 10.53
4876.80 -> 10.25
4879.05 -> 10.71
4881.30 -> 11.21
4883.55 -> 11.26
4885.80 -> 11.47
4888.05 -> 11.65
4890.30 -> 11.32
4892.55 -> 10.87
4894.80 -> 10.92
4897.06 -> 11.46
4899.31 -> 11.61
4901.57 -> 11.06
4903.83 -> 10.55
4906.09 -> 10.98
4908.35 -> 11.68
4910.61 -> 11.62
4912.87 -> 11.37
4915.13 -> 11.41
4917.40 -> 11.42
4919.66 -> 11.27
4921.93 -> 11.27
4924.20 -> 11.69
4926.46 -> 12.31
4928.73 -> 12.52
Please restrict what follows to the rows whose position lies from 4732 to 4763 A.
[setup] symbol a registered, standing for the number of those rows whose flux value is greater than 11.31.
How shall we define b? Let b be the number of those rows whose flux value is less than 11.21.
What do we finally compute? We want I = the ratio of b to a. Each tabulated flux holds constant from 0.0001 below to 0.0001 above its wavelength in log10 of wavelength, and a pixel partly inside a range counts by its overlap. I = 0.0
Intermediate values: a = 14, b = 0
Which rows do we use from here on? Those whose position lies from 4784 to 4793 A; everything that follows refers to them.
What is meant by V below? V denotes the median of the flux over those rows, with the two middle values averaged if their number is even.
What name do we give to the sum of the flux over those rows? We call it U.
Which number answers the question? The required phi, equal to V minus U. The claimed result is -35.2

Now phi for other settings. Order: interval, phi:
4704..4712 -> -32.9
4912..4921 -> -34.1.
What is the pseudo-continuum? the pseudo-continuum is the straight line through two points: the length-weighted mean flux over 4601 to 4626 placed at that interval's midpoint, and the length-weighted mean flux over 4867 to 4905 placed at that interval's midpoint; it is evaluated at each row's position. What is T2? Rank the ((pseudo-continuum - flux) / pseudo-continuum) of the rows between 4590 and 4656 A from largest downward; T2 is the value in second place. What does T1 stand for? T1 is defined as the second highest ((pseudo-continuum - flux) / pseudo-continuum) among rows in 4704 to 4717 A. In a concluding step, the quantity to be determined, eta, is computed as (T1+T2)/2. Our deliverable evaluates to 0.07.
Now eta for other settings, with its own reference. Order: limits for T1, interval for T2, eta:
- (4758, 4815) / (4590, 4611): 0.04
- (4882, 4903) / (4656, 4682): 0.00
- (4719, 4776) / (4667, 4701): -0.02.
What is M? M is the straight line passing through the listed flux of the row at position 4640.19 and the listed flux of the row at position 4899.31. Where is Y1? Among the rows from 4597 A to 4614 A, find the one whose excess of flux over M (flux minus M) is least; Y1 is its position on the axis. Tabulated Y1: 4604.00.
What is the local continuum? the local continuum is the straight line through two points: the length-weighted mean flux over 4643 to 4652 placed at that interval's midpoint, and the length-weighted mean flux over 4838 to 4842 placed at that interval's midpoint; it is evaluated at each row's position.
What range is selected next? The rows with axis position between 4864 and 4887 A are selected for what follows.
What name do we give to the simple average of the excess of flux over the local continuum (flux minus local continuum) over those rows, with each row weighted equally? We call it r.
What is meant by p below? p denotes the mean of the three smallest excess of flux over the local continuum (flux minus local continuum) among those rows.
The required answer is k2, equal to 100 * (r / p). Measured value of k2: 17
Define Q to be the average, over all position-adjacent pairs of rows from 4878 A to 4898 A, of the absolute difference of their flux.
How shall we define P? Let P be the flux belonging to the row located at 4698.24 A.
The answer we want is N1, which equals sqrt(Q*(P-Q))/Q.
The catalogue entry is 6.3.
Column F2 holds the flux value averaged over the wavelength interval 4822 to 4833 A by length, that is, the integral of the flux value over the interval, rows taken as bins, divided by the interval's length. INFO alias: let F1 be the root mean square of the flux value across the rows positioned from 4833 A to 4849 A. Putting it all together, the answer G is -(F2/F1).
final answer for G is -1.08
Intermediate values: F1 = 11.6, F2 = 12.5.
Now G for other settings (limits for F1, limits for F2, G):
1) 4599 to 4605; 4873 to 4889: -1.07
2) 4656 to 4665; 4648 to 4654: -0.96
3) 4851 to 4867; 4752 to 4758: -0.99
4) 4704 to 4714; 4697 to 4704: -1.04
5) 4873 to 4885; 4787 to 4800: -1.09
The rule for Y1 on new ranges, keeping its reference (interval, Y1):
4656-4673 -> 4668.05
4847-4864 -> 4854.40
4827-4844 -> 4841.00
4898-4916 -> 4903.83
